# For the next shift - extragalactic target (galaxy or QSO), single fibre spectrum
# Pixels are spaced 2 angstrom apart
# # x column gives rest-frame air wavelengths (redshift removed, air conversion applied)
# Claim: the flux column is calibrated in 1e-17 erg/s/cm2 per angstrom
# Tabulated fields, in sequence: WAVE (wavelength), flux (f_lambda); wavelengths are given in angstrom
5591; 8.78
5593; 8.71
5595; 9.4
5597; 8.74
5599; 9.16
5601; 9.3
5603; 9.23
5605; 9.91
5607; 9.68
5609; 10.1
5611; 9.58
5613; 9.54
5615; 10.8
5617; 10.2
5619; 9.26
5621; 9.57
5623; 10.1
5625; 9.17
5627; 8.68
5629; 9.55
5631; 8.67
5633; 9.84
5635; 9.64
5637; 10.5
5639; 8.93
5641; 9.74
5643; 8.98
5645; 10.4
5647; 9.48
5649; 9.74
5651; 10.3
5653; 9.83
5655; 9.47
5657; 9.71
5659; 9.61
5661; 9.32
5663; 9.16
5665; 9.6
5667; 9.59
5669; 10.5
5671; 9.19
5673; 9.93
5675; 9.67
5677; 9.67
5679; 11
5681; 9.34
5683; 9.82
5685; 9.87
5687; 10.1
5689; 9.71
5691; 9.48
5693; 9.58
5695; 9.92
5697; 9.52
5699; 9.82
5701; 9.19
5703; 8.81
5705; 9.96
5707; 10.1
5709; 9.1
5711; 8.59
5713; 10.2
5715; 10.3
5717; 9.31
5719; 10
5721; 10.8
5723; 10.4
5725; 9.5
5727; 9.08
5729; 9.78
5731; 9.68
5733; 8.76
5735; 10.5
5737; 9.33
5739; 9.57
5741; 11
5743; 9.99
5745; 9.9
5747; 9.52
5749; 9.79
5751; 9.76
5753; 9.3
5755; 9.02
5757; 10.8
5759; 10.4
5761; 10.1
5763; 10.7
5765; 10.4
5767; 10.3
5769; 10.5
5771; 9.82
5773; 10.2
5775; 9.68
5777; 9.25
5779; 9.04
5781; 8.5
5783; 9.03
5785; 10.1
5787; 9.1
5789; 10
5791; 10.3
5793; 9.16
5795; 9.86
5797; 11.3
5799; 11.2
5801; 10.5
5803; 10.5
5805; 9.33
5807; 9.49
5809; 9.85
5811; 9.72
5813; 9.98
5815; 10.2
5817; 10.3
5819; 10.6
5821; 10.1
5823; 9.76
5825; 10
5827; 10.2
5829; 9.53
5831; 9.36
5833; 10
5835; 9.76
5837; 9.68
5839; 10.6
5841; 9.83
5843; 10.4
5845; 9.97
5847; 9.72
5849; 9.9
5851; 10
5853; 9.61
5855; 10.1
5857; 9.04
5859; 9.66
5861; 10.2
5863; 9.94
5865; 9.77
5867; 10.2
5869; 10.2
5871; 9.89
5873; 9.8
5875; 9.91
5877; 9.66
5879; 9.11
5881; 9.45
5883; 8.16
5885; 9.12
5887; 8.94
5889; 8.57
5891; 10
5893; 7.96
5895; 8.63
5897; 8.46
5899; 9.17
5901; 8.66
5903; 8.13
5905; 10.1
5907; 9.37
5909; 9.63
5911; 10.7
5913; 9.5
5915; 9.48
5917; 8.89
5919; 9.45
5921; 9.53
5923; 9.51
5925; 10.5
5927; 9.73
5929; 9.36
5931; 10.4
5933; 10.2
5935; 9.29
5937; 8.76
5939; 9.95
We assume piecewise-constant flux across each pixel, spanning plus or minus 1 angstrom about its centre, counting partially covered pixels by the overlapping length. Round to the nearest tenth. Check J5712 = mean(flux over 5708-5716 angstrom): 9.5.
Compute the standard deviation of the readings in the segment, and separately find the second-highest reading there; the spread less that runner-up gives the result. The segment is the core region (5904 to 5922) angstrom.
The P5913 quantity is -9.6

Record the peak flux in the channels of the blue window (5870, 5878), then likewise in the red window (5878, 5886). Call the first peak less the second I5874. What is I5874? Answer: 0.46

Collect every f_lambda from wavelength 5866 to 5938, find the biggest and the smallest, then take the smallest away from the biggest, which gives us 2.7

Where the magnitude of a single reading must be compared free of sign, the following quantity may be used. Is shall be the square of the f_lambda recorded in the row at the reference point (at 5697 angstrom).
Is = 91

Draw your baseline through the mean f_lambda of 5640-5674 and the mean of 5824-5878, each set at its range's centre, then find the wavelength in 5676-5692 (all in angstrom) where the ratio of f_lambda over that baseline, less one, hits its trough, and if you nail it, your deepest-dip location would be 5681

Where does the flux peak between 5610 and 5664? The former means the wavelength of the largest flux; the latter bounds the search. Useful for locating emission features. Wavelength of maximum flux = 5615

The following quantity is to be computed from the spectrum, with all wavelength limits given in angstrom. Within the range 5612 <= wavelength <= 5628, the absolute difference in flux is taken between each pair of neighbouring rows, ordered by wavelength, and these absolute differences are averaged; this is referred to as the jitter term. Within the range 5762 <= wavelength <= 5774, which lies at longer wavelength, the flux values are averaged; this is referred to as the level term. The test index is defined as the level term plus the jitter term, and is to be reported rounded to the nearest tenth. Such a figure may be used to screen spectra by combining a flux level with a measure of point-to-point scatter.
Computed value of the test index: 11.0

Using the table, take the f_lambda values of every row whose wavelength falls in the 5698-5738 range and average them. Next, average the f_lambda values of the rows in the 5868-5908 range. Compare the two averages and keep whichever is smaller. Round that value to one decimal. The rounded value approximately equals 9.2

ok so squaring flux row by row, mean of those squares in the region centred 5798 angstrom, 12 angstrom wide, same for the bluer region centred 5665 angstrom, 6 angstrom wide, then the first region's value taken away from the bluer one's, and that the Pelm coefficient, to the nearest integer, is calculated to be -20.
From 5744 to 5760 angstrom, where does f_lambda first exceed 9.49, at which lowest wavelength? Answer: 5745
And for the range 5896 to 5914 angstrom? 5905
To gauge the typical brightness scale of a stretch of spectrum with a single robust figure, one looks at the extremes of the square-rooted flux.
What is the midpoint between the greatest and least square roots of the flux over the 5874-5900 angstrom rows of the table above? 2.99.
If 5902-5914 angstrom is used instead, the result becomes 3.06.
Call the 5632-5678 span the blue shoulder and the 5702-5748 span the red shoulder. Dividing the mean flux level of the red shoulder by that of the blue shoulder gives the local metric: 1.006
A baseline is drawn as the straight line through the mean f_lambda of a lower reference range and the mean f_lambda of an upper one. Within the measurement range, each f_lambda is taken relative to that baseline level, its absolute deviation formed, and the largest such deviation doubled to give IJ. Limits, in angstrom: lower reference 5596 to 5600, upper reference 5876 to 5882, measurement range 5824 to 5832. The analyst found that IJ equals 1.76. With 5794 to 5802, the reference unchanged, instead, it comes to 4.05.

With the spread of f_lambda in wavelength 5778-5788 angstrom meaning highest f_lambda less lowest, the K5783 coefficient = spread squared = 2.6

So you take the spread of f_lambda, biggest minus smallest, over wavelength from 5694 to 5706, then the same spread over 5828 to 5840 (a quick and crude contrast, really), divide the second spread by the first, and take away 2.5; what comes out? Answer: -1.4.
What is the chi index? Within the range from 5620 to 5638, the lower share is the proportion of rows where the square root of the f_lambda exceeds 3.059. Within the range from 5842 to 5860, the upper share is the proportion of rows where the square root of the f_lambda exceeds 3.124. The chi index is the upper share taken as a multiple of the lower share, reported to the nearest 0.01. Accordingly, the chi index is 0.83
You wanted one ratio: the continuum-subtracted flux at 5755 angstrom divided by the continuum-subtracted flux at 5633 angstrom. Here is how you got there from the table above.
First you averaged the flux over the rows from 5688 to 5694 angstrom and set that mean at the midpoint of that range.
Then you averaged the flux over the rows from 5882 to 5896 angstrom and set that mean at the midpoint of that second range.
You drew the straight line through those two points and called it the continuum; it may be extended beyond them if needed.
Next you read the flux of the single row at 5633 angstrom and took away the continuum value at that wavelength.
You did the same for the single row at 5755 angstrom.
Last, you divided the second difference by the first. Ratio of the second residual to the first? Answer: -32.5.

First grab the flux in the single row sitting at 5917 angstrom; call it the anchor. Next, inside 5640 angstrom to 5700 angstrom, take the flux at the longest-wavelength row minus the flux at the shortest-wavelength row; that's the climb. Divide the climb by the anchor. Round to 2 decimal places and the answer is 0.01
